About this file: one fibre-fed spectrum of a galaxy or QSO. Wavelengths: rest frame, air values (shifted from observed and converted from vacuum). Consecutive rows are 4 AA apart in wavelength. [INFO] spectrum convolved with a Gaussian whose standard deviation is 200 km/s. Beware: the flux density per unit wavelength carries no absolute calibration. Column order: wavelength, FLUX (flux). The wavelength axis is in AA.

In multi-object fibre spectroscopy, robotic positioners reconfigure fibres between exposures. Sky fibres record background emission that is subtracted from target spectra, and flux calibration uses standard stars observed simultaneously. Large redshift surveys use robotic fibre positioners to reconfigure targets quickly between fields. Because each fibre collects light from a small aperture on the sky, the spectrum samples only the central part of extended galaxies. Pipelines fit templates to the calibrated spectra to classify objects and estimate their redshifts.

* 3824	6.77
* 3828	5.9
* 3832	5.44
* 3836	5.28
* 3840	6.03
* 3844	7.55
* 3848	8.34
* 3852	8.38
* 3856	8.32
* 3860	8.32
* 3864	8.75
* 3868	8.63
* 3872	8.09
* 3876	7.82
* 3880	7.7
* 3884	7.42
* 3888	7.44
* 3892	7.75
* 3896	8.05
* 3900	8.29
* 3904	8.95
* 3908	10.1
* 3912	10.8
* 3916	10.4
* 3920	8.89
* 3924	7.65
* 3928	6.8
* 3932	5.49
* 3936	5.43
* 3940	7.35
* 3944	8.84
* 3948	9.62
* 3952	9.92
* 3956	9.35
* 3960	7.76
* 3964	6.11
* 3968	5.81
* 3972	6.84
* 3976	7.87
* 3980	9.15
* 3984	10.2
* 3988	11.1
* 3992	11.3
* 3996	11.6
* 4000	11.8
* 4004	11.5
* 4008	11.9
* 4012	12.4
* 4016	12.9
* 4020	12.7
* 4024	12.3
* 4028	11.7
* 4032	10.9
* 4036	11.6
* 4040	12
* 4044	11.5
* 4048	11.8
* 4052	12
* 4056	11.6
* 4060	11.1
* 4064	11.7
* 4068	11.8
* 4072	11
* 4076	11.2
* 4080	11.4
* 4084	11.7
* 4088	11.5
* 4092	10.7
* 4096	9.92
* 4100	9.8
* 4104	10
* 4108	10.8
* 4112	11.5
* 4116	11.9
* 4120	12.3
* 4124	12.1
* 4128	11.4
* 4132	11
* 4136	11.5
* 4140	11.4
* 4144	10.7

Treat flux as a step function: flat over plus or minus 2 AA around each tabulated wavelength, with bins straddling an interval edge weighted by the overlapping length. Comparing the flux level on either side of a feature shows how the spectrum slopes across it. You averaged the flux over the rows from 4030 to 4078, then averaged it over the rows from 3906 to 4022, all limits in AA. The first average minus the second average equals 2.15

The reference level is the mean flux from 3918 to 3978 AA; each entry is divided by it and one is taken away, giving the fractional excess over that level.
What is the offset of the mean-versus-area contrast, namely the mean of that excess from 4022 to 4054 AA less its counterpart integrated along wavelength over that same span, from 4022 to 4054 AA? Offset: -17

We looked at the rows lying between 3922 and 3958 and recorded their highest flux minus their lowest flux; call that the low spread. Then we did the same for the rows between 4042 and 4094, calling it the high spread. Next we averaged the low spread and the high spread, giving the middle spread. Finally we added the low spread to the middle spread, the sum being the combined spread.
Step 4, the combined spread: 7.4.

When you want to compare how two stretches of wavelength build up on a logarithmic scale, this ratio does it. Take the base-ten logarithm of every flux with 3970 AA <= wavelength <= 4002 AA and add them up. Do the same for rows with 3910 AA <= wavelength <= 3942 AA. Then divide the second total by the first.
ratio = 0.89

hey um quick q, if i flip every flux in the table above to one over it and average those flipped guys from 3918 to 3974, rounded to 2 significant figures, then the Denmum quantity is 0.14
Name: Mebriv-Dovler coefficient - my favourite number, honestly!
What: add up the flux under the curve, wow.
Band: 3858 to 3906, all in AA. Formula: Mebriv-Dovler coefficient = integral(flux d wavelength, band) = 389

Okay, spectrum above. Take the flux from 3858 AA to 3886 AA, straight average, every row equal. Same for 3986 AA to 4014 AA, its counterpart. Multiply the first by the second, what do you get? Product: 94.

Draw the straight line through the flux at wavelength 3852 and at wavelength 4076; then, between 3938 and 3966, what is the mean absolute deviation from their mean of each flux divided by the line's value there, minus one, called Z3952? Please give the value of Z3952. 0.12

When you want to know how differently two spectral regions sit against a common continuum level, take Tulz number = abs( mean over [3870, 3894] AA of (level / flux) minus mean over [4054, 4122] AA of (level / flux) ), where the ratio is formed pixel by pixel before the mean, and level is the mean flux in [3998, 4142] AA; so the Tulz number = 0.46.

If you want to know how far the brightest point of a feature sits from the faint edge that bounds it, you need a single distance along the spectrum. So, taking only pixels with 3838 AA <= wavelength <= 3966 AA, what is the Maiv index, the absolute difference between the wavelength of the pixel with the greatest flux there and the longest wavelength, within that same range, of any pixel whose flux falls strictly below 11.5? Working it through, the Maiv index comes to 52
